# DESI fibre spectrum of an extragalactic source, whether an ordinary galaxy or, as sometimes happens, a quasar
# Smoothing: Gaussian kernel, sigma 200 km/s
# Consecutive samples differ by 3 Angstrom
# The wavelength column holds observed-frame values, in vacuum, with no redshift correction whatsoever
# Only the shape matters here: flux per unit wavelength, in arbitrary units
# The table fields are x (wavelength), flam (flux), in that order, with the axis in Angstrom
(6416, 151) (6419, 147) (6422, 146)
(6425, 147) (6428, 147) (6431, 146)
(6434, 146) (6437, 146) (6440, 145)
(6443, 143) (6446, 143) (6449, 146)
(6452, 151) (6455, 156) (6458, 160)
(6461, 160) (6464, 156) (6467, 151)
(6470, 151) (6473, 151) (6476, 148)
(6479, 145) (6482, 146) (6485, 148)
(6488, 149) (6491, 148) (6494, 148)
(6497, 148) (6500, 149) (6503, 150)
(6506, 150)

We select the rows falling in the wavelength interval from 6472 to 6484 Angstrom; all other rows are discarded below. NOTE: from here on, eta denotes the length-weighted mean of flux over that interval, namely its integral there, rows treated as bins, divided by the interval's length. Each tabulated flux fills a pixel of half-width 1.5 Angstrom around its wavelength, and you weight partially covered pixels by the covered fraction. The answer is 147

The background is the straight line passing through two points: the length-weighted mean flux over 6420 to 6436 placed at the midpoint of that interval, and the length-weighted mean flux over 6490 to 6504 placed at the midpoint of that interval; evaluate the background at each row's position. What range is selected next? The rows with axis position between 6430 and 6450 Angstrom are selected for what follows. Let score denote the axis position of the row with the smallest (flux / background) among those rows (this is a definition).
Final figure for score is 6446 Angstrom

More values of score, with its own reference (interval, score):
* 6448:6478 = 6449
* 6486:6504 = 6497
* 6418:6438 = 6437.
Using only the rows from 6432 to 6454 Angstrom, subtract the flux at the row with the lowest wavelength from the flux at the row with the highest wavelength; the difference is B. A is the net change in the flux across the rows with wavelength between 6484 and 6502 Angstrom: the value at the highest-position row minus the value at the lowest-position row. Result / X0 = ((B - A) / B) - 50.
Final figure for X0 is -49.2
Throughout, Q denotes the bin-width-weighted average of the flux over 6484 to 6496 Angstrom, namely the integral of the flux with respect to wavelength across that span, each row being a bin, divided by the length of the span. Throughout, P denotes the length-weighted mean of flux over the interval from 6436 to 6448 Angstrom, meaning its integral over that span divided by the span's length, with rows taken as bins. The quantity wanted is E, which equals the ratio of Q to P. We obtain 1.03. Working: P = 144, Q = 148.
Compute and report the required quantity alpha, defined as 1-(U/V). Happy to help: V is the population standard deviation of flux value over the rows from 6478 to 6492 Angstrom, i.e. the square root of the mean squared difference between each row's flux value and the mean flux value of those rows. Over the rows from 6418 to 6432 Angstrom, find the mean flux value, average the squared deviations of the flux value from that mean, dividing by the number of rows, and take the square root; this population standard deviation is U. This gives 0.7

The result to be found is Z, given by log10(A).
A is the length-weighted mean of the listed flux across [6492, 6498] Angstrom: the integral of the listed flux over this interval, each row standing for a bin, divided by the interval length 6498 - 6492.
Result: 2.17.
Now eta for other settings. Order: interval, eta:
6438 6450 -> 144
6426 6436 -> 146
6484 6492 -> 148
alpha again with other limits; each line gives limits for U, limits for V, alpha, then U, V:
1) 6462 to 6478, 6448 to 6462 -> 0.5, 3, 5.4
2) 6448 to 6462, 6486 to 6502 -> -10.1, 5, 0.5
